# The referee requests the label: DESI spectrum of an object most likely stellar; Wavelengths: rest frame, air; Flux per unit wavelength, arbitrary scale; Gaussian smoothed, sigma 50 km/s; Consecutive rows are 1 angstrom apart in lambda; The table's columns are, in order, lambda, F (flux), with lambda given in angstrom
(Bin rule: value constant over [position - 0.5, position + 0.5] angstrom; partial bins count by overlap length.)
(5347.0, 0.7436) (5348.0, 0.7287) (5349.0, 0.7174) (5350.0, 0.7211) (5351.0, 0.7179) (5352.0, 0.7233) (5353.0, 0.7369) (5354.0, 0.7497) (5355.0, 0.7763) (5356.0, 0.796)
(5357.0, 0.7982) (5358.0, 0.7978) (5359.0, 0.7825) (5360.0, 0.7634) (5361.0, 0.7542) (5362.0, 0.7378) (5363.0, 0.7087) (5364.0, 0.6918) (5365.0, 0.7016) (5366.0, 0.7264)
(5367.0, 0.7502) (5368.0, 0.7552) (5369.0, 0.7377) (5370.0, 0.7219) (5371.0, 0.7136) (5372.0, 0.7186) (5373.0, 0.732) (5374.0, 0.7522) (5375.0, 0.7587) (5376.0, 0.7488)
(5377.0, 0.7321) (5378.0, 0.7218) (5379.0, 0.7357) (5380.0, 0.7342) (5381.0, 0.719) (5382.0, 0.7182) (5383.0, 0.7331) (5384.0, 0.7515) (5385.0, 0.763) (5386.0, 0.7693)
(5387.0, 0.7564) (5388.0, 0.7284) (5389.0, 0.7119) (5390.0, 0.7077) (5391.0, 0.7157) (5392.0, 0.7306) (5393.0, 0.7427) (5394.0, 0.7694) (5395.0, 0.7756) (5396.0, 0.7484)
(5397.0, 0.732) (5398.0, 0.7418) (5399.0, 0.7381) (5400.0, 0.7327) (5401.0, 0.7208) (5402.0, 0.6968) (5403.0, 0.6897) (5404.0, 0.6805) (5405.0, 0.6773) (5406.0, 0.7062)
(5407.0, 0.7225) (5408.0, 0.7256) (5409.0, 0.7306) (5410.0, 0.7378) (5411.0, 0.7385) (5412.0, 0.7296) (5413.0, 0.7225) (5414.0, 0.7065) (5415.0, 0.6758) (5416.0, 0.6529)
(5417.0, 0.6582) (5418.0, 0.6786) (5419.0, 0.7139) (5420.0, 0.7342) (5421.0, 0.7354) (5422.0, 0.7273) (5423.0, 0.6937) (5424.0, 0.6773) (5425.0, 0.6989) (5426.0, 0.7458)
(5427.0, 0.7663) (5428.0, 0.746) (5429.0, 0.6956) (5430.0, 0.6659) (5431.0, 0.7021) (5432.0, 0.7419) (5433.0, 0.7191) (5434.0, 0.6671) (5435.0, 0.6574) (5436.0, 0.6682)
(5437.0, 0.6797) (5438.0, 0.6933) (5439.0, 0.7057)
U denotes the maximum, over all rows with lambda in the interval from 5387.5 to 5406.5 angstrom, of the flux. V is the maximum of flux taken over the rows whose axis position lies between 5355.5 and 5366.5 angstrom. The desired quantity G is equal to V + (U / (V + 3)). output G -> 1.00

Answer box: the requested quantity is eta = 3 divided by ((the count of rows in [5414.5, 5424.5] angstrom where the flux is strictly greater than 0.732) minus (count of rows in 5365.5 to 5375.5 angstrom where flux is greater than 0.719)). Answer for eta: -0.5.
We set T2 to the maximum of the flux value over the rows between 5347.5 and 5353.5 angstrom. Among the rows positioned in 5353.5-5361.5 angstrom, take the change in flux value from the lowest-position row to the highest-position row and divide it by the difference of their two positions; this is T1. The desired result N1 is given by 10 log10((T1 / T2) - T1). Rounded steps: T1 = 0.0006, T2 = 0.7369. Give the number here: -36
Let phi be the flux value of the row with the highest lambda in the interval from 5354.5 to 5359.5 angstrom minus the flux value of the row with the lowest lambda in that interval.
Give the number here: 0.01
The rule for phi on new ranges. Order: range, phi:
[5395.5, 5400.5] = -0.02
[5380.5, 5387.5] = 0.04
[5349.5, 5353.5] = 0.02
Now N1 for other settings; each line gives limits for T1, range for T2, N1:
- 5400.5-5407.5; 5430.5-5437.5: -40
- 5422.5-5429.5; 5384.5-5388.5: -40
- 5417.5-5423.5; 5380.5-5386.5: -30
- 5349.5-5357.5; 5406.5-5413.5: -24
